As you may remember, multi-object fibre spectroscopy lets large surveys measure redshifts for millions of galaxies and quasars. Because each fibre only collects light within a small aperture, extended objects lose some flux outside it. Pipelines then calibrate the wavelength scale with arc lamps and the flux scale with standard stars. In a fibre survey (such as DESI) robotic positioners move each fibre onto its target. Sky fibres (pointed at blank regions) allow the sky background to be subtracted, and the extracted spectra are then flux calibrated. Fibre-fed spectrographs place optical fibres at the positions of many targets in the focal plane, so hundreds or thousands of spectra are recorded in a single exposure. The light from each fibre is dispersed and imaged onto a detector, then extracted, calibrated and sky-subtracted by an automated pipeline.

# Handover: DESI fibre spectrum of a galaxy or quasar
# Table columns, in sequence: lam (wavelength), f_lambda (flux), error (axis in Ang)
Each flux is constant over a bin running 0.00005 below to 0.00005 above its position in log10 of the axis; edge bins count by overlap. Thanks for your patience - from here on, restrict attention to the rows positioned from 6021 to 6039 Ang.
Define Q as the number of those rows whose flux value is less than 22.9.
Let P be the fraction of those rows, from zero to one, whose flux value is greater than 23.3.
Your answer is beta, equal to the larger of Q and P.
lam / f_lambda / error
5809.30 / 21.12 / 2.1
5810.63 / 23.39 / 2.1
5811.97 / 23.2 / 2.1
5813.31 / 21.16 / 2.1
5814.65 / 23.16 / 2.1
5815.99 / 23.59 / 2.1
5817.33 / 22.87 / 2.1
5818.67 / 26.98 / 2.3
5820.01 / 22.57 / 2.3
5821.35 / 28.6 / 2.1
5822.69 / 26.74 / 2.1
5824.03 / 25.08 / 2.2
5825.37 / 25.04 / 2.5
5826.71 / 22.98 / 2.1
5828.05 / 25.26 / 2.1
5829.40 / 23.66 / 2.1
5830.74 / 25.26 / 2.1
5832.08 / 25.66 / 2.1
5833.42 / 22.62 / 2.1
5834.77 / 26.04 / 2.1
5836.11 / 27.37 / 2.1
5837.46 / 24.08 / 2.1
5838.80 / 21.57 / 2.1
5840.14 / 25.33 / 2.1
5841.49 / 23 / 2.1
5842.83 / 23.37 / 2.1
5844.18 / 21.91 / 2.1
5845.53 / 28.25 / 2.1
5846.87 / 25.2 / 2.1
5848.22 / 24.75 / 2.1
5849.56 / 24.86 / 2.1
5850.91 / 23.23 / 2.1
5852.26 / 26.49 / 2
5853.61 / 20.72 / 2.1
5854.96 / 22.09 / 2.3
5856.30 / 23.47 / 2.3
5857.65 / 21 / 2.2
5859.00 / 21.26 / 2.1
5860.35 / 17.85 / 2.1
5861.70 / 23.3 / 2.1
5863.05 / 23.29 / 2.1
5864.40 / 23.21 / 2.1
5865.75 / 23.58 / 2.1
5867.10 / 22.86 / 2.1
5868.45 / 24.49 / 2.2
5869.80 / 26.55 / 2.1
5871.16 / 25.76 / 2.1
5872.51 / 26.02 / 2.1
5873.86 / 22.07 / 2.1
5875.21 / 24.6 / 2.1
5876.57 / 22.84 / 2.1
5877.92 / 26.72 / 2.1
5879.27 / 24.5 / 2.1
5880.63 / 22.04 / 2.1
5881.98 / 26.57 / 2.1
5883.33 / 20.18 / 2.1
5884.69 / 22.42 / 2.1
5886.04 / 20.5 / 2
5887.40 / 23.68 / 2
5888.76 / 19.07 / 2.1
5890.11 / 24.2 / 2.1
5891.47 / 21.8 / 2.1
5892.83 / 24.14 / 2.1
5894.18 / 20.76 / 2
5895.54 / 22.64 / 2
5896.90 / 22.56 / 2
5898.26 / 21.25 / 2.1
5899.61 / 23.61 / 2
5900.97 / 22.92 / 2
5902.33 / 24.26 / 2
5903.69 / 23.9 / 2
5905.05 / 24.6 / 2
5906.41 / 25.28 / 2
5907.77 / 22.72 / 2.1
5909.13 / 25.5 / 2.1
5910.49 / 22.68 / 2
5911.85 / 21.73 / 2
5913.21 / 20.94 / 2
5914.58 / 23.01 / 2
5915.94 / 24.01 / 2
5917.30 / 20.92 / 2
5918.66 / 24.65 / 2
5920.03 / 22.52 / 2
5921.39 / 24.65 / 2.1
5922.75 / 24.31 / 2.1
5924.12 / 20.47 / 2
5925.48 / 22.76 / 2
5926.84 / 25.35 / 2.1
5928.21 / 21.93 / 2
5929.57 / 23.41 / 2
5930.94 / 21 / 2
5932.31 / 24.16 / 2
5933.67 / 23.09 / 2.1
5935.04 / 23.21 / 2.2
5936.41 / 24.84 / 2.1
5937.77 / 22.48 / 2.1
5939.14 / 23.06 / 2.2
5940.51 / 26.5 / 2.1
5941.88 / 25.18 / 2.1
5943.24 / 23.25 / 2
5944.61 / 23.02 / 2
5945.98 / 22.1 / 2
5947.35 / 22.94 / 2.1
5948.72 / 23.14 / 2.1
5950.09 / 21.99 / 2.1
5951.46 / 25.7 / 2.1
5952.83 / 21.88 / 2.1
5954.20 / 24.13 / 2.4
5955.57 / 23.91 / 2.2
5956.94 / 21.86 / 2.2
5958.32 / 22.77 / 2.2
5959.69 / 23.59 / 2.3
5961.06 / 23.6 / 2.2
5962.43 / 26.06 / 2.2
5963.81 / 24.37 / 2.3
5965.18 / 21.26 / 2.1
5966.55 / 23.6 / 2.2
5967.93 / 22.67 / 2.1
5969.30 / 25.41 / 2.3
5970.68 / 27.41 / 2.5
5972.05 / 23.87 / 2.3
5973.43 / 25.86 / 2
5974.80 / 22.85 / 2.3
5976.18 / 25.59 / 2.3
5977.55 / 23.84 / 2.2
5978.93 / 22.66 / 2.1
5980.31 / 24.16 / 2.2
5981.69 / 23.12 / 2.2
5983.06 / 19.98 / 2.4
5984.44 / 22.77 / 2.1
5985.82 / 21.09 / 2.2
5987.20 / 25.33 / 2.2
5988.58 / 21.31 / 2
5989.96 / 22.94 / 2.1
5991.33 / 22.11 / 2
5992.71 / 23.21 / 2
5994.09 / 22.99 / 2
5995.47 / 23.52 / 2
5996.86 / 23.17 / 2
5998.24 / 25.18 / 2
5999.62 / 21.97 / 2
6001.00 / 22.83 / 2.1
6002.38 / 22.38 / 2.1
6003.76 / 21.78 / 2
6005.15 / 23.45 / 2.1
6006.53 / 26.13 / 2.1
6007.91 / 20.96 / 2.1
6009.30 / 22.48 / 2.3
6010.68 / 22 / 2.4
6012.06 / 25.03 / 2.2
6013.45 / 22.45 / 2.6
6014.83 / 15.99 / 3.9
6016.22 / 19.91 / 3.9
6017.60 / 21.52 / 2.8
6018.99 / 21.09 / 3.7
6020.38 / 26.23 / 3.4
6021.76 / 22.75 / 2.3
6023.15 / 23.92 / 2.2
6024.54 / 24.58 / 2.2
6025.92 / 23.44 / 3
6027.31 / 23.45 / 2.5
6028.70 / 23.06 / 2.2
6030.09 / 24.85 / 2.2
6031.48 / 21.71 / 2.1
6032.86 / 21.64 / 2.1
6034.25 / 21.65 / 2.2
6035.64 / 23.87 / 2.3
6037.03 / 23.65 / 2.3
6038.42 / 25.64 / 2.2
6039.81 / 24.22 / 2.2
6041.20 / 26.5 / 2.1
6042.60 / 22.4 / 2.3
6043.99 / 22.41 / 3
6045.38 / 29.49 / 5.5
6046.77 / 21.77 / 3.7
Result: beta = 4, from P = 0.6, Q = 4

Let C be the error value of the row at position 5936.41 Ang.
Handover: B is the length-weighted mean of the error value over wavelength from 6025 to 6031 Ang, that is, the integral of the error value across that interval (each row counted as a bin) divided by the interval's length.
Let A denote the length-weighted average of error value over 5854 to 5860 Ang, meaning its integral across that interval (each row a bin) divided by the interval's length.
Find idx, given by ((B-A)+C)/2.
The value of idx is 1.17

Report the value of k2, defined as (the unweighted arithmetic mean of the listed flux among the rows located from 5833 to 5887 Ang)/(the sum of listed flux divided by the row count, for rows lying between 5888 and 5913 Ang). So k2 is 1.03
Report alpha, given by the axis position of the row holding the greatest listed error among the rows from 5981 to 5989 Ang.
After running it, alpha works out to 5983.06 Ang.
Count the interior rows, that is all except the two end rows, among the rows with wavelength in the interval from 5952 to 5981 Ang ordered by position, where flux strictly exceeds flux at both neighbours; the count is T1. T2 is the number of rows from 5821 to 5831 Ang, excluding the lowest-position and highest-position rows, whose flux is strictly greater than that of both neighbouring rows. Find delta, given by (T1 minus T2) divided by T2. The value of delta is 5.0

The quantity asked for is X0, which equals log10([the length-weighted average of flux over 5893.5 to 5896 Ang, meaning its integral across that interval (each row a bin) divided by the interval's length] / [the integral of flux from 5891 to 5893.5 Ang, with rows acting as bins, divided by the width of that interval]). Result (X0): -0.027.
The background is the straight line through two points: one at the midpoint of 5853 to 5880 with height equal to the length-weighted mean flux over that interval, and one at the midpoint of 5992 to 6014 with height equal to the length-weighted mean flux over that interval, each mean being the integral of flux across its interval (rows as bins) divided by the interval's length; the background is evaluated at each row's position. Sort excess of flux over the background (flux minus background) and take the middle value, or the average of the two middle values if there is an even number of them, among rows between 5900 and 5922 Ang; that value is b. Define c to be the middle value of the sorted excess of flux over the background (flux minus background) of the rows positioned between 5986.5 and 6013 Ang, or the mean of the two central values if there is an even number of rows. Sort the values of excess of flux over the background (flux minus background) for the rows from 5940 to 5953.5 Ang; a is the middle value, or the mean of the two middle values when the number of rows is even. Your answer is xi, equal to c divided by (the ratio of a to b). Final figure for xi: 0.4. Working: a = -0.10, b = 0.2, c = -0.17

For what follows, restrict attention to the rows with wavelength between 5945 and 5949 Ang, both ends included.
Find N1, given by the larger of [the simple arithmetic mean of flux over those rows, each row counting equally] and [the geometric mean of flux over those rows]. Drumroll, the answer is 22.7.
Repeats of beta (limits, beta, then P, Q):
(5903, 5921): 6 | 0.5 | 6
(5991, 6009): 6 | 0.3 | 6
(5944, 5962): 5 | 0.4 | 5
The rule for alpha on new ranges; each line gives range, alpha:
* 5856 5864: 5856.30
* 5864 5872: 5868.45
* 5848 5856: 5854.96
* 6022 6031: 6025.92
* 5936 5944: 5939.14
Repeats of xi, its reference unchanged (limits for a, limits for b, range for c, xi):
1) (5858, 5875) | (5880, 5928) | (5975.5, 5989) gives -3.2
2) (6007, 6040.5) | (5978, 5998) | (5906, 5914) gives -0.5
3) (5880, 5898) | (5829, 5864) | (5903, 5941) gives 0.0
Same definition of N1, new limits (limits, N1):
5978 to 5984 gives 22.5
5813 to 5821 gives 23.4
